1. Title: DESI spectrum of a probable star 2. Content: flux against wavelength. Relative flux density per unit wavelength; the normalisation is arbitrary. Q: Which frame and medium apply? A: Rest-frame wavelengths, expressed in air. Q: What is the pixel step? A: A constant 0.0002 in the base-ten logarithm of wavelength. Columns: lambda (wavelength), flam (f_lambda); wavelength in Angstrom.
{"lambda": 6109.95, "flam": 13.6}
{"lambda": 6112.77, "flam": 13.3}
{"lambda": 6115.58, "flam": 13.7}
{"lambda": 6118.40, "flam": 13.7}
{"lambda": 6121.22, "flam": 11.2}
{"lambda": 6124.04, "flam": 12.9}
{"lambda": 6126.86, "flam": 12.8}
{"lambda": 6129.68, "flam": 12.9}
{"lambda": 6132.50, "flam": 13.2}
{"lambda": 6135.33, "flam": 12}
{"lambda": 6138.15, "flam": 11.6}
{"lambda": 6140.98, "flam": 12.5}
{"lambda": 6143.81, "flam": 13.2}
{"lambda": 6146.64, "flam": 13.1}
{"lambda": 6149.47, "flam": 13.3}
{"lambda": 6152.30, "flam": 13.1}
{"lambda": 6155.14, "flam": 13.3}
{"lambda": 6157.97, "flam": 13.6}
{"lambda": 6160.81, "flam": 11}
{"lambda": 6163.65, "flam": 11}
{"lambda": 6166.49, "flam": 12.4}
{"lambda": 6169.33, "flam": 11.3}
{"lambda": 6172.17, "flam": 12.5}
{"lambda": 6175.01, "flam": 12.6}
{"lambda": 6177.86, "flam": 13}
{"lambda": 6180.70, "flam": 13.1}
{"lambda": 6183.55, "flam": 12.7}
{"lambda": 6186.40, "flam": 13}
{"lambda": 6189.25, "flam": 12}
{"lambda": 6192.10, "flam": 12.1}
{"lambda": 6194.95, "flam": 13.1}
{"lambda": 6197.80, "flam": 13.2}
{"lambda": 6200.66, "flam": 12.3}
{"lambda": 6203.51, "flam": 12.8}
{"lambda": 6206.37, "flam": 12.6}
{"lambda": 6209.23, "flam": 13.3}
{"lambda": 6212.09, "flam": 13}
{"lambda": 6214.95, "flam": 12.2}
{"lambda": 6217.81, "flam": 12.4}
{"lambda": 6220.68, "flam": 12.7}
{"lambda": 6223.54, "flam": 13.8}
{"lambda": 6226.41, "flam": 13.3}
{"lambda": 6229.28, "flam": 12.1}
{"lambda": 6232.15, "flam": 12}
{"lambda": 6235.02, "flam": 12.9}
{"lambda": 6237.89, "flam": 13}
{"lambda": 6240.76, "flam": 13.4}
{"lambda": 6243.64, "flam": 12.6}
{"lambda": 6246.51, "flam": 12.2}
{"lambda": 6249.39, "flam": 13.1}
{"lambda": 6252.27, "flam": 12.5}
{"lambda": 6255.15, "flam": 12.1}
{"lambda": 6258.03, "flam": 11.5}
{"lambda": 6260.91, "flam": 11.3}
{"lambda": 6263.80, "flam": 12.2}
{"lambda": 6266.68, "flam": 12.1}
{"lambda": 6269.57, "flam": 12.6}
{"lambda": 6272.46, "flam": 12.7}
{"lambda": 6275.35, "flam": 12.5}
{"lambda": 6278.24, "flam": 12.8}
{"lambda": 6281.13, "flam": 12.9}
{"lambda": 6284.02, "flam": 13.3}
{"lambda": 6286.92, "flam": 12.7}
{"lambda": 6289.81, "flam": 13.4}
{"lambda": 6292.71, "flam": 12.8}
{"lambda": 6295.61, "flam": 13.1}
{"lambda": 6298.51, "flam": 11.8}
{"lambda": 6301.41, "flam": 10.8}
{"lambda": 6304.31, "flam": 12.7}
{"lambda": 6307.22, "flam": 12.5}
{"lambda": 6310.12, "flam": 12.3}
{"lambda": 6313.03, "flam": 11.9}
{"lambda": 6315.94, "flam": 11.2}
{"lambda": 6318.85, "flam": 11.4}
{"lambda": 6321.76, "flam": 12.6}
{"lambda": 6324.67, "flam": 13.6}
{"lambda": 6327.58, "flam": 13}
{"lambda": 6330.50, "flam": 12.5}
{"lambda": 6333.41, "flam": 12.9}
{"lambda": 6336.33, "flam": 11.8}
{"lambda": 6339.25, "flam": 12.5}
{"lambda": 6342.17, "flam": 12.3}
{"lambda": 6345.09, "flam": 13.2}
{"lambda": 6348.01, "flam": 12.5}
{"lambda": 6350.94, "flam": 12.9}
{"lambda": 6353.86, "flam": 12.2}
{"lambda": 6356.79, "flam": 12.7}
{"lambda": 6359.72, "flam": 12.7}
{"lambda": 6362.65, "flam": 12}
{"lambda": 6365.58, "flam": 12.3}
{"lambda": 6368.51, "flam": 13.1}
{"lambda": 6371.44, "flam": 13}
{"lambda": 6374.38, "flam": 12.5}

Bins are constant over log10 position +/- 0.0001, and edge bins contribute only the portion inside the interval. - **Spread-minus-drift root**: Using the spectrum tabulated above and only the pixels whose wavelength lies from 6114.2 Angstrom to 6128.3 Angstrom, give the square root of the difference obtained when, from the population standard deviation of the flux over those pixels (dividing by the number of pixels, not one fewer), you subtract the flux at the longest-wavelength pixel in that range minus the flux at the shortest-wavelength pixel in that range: 1.3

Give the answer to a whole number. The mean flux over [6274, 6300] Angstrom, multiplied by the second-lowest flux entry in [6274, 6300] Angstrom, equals 160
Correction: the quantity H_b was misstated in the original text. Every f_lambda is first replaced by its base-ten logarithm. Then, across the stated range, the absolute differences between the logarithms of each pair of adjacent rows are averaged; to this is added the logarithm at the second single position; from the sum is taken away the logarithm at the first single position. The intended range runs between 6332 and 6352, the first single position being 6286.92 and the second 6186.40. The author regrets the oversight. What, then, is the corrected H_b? 0.033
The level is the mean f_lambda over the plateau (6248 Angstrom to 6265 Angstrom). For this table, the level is 12.1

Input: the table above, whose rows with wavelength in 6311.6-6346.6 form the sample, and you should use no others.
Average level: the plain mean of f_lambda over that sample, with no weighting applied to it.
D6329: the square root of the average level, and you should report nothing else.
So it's 3.52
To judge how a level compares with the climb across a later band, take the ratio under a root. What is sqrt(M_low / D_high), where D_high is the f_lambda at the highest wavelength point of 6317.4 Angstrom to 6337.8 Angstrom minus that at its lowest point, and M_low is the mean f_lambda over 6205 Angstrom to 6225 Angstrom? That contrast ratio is 5.7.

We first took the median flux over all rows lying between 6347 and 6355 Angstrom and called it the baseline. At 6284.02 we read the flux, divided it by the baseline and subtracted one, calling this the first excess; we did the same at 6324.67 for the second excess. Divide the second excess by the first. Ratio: 1.4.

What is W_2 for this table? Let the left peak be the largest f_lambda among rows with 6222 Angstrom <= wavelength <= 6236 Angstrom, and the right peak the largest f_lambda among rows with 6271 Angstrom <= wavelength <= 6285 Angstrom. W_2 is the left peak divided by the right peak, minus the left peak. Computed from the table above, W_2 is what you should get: -12.8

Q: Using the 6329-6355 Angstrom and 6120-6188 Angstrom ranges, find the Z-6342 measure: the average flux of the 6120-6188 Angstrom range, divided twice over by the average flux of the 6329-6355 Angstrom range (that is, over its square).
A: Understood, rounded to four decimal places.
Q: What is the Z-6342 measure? 0.0799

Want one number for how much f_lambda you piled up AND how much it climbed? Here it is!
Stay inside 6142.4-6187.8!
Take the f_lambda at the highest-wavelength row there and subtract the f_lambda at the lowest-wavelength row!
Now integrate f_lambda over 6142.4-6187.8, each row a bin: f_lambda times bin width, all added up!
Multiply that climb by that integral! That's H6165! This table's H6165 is -115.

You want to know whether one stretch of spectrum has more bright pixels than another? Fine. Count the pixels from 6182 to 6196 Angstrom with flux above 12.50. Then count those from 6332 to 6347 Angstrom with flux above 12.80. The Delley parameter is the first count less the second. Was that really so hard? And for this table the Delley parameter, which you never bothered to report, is 1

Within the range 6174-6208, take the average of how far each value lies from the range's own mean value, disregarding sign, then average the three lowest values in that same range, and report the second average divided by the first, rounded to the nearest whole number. 37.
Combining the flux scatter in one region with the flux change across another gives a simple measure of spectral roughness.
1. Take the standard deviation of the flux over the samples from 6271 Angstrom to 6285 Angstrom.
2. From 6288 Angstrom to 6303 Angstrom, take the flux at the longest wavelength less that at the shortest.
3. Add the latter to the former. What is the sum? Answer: -2.3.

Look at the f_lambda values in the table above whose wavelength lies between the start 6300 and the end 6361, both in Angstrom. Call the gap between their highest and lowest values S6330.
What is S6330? 2.80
